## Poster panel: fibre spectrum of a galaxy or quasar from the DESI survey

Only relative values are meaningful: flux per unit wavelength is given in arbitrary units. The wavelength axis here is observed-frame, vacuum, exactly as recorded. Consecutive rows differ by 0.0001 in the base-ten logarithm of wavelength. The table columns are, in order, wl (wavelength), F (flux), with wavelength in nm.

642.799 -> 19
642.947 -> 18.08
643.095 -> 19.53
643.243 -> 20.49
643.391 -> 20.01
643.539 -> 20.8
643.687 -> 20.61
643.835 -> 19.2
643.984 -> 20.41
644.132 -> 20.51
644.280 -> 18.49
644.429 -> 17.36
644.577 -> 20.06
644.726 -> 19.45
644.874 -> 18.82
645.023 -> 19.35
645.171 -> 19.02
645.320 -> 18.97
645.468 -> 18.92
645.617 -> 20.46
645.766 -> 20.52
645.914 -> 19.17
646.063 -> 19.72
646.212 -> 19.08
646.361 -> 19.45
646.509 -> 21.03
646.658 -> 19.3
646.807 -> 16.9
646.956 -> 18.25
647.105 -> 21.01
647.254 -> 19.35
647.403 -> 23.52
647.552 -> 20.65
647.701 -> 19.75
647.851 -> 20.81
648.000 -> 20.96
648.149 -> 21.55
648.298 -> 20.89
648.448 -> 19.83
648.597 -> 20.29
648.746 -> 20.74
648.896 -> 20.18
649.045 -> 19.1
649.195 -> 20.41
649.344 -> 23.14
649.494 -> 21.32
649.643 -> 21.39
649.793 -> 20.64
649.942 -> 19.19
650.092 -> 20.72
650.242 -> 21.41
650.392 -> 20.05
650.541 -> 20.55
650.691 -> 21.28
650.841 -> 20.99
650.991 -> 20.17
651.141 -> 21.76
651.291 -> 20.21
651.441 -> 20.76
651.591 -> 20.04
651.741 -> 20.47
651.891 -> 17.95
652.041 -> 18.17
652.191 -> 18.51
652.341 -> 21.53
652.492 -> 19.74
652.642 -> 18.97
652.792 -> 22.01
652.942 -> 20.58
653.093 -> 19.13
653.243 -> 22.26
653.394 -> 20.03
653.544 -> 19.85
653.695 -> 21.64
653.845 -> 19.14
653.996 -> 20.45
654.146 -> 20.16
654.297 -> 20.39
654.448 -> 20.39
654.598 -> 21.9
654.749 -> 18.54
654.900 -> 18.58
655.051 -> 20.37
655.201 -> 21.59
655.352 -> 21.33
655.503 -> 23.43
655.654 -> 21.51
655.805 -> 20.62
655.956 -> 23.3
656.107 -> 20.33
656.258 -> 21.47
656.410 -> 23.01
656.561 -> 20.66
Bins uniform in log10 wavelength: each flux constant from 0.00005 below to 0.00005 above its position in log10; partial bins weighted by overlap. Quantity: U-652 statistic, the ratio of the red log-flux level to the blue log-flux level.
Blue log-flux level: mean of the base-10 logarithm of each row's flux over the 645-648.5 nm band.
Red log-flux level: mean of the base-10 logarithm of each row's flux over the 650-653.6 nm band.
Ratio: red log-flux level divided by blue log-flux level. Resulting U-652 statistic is 1.006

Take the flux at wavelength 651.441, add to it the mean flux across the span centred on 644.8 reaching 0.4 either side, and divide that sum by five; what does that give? 8.0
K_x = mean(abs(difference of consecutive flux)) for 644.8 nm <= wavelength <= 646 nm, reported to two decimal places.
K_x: 0.56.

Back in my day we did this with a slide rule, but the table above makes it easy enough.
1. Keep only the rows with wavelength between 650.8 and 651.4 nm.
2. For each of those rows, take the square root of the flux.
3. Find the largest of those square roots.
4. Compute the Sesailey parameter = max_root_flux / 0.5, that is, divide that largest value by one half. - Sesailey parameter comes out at 9.33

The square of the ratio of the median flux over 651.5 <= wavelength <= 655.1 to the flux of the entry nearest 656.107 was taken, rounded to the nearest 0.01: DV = 0.98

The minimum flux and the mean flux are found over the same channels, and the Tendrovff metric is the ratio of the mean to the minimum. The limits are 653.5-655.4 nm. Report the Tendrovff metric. 1.10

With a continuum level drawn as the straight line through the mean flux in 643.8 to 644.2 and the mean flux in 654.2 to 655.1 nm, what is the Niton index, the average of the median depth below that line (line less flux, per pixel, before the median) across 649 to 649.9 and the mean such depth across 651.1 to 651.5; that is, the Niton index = -0.9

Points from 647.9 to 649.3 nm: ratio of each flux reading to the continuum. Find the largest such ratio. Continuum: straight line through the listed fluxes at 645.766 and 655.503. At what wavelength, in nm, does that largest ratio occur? 648.149 nm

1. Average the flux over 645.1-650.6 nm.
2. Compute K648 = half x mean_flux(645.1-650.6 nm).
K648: 10.1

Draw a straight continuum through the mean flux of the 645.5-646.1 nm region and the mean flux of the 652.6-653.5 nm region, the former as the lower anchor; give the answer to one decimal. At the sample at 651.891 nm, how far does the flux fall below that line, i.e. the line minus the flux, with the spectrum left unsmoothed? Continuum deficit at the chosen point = 2.5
